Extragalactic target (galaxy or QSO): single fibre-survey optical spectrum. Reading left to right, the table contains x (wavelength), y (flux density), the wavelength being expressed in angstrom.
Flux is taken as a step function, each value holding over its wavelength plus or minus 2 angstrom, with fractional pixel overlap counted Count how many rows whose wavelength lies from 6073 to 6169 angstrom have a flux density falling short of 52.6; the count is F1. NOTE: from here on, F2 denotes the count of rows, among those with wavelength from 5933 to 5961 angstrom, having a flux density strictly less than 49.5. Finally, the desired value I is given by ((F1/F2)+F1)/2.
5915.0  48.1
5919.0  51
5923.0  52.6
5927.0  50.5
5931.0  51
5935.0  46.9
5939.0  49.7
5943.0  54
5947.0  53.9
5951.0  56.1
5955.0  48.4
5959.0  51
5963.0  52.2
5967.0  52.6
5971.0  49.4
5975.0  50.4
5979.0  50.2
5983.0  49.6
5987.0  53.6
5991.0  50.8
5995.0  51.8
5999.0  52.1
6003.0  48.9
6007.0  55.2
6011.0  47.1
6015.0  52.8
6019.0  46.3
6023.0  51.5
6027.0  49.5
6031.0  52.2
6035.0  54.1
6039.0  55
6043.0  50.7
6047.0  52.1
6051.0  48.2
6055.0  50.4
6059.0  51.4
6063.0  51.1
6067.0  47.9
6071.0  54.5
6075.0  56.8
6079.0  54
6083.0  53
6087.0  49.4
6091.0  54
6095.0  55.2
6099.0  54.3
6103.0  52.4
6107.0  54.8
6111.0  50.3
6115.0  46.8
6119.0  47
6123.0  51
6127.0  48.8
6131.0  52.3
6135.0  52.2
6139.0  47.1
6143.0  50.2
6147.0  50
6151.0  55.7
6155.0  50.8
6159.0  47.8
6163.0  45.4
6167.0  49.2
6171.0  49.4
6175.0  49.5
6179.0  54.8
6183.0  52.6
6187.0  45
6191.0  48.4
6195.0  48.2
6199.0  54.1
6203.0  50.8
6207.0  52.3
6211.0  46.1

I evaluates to 12.0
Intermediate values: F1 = 16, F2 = 2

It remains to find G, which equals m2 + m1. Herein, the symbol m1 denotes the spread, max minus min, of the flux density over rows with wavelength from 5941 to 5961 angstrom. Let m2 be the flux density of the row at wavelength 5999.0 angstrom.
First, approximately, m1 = 7.70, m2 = 52.1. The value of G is 59.8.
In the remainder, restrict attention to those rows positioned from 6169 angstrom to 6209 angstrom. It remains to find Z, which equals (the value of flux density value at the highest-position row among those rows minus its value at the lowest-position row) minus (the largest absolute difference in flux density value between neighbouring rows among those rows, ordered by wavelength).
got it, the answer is -4.7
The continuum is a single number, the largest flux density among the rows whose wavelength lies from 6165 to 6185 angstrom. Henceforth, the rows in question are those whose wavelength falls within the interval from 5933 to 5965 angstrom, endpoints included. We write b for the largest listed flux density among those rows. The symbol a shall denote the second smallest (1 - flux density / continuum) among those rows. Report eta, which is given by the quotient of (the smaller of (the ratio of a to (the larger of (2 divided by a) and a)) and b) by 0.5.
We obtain 0.000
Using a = 0.015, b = 56.1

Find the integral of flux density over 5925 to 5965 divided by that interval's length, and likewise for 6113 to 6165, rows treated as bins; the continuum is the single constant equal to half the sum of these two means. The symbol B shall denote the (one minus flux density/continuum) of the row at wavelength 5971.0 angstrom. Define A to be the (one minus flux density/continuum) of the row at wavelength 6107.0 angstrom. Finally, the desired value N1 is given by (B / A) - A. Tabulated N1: -0.2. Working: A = -0.09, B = 0.02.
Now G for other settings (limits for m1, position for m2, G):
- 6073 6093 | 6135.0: 59.6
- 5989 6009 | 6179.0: 61.1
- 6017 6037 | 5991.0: 58.6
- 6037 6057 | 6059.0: 58.2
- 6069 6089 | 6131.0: 59.7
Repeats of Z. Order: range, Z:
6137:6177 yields -3.3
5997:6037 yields -6.1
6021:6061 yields -4.4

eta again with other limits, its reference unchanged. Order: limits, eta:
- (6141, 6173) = 0.005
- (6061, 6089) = 0.000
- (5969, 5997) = 0.003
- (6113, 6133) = 0.005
